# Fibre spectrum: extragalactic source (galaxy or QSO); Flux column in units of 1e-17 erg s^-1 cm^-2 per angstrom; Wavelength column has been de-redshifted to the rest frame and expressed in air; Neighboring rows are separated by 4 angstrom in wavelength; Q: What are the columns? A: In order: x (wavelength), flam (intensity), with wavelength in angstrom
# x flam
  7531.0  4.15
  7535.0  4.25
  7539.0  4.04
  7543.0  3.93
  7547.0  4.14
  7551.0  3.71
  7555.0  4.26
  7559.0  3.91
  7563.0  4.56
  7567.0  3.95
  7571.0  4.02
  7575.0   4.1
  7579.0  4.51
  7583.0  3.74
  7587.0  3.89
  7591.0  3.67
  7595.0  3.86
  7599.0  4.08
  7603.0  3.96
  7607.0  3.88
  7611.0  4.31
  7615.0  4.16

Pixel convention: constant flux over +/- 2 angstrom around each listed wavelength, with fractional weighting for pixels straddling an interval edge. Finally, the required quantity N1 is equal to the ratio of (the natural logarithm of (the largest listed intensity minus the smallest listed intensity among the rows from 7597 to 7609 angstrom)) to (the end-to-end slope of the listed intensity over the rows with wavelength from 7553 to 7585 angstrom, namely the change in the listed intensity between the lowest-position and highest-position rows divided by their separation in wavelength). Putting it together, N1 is 87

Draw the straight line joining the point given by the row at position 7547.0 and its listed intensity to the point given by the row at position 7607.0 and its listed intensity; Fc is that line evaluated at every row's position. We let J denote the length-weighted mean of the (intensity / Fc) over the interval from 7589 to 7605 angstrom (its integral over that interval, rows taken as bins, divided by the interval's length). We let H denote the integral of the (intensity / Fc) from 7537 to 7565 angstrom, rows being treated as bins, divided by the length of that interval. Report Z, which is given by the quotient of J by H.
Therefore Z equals 1.00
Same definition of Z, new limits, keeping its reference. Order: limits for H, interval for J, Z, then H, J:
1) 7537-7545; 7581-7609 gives 1.03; 0.96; 0.98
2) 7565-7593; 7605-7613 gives 1.06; 1.00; 1.06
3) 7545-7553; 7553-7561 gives 1.05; 0.95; 1.00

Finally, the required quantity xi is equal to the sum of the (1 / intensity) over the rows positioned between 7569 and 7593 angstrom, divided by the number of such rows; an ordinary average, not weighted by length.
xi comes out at 0.252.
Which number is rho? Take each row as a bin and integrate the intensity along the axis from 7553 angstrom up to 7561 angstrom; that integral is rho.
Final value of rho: 33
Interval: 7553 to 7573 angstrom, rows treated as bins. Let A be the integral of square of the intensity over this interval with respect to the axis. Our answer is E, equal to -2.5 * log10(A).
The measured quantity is -6.34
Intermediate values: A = 344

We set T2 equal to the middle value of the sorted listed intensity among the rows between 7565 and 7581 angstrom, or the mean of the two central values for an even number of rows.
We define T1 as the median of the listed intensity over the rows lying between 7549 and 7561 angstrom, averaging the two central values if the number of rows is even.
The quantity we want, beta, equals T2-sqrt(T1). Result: 2.08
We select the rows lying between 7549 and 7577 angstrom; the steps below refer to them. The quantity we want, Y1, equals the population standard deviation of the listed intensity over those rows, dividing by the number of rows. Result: 0.25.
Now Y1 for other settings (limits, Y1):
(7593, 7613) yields 0.17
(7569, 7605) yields 0.23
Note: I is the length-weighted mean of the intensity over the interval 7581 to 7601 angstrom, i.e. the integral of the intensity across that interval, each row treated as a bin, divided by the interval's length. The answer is 3.85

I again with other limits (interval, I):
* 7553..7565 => 4.24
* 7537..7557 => 4.02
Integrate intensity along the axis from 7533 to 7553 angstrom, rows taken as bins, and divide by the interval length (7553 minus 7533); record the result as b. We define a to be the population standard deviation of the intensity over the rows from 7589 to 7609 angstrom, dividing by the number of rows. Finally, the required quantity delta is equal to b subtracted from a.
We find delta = -3.88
